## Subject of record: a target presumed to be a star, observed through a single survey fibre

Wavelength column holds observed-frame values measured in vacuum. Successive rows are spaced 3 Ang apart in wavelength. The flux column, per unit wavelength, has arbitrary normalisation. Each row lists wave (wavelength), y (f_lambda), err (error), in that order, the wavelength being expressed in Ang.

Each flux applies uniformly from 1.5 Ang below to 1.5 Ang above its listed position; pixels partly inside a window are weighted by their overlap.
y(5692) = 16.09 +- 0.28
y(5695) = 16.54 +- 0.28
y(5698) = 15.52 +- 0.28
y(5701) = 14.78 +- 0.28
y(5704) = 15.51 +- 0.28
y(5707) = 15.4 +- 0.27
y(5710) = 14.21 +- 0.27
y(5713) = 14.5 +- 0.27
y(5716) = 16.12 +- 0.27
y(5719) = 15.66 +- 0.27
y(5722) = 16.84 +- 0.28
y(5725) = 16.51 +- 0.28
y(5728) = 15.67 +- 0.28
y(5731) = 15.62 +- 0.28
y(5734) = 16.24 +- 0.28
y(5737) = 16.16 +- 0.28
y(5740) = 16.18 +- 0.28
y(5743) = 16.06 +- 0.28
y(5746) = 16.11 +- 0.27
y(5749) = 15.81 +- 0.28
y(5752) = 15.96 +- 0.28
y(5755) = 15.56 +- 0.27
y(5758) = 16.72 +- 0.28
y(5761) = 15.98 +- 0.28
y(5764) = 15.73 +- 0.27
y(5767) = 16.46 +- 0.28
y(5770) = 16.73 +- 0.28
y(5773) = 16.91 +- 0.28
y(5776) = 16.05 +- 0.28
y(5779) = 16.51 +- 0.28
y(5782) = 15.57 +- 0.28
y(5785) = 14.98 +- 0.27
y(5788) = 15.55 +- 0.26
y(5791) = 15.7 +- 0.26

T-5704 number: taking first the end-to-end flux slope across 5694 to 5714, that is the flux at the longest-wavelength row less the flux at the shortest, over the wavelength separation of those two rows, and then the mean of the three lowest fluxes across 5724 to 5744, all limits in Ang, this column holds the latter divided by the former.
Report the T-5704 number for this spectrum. -139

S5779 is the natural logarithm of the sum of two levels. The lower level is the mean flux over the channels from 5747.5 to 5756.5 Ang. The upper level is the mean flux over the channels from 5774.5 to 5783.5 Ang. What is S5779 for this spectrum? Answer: 3.46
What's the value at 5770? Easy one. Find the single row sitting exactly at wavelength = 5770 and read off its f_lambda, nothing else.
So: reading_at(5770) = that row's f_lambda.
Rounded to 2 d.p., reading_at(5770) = 16.73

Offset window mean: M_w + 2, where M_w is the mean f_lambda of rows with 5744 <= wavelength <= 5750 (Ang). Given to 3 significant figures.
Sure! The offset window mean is 18.0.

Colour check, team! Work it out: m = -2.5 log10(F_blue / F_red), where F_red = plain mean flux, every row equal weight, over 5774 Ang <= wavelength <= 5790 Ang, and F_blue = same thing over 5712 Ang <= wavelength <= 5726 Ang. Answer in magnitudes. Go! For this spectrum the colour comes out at -0.01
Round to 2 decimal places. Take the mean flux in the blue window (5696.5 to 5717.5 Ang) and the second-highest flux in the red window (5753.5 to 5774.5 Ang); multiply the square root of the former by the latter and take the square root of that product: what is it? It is 8.07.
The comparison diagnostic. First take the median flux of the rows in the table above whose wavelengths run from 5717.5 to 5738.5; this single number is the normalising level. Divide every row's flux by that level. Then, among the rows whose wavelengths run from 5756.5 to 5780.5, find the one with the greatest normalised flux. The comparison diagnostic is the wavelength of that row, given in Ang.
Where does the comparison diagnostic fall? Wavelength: 5773 Ang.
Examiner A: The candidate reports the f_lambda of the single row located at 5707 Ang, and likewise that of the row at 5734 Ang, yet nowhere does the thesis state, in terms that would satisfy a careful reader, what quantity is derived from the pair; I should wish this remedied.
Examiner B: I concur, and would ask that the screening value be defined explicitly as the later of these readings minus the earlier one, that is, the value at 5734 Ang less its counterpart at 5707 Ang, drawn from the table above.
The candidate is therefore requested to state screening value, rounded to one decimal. 0.8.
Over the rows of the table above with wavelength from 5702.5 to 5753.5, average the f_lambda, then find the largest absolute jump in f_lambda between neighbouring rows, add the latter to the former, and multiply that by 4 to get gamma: 69.7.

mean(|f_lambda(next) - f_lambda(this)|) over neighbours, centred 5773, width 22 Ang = 0.6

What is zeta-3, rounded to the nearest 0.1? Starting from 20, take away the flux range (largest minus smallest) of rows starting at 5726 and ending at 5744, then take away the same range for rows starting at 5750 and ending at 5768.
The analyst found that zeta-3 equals 18.2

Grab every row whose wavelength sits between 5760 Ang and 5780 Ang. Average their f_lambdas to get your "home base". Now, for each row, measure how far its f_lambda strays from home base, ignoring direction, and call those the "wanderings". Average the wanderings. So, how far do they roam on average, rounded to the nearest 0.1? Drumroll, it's 0.4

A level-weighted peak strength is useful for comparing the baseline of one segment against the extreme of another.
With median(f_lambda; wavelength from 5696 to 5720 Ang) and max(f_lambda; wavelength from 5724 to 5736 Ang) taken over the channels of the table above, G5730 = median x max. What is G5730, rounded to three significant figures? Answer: 255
